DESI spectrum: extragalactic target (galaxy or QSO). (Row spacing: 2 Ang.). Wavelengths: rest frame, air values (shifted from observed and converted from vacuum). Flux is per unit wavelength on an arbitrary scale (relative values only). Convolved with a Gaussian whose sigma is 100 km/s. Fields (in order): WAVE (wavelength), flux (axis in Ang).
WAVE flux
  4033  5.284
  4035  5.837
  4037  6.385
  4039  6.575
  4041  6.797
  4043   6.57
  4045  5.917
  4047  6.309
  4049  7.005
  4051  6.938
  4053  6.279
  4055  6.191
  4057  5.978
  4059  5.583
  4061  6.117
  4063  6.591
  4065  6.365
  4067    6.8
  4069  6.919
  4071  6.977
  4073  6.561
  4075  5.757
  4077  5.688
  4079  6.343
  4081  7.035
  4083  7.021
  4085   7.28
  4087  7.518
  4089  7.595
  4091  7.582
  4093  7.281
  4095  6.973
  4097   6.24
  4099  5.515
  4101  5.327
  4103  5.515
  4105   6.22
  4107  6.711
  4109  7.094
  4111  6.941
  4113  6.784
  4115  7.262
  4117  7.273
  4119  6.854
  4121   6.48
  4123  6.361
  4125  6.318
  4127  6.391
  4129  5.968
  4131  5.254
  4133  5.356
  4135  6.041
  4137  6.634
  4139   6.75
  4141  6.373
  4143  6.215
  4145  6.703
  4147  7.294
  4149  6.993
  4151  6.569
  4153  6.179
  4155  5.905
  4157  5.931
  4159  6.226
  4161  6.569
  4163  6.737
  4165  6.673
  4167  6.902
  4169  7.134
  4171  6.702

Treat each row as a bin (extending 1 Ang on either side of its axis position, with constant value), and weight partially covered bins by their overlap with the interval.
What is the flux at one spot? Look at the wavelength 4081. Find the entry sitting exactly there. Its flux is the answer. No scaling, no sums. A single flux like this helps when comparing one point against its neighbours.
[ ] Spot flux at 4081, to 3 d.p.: 7.035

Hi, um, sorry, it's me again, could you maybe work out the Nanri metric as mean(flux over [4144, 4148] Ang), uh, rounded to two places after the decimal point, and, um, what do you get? 7.00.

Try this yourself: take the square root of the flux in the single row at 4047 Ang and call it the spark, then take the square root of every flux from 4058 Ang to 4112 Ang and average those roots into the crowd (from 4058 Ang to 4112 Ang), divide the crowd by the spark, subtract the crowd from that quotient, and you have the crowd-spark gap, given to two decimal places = -1.54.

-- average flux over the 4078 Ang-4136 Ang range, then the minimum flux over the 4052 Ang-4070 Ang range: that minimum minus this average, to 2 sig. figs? -0.99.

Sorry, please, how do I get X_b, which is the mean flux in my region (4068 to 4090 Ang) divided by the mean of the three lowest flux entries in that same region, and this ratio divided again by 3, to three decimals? 0.382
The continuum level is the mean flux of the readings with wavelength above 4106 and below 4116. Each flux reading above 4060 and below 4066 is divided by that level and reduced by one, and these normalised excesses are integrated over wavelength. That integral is -0.5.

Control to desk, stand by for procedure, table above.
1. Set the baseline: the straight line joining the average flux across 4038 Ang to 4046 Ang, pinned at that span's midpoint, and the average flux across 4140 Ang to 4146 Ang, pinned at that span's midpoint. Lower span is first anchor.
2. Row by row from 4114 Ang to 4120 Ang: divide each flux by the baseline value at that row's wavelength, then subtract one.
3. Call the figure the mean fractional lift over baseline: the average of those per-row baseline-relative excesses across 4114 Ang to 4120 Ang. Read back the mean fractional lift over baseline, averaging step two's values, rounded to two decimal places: 0.11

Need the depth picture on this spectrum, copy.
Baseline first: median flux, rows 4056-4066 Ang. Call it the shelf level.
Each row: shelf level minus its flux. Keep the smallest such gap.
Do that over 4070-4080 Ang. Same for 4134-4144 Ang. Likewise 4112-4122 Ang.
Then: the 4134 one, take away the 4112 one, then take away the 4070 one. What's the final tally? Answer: 1.38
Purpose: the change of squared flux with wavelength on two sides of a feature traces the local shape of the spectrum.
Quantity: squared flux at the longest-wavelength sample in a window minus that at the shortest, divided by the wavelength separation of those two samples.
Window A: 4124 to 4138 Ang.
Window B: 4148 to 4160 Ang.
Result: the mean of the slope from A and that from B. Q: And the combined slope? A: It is -0.3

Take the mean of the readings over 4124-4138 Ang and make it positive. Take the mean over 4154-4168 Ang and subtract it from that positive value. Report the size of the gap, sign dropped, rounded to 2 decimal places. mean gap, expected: 0.43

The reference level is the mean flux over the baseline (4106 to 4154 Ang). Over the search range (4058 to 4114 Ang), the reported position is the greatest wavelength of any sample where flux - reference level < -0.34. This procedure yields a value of 4103 Ang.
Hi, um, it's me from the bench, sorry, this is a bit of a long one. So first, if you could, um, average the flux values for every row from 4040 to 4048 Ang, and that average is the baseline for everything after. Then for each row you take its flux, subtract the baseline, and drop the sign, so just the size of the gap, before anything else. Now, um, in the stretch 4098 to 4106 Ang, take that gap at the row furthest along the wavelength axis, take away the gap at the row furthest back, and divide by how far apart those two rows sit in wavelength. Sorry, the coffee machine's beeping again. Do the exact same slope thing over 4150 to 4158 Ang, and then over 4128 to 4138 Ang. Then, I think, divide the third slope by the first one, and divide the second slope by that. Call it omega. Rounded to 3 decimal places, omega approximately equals 0.239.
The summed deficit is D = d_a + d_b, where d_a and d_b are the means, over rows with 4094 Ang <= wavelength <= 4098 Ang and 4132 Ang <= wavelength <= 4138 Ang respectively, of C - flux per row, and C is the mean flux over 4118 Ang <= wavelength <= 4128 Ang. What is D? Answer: 0.3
